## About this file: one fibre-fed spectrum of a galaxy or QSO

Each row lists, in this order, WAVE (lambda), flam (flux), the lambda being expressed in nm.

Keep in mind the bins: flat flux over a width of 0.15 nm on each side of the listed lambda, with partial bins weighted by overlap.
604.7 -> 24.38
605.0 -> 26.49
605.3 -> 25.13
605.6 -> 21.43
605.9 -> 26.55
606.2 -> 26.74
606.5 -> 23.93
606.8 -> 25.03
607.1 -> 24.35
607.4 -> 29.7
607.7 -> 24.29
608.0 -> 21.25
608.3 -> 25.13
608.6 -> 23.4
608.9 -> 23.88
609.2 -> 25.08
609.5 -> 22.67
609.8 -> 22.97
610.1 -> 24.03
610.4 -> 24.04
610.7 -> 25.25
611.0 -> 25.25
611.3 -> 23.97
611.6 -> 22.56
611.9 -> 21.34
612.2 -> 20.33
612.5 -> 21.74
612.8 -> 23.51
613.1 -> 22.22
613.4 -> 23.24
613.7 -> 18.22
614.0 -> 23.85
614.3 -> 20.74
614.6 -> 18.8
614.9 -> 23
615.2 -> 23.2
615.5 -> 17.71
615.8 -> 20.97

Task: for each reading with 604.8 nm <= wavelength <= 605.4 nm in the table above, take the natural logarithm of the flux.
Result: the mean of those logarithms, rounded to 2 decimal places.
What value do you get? 3.25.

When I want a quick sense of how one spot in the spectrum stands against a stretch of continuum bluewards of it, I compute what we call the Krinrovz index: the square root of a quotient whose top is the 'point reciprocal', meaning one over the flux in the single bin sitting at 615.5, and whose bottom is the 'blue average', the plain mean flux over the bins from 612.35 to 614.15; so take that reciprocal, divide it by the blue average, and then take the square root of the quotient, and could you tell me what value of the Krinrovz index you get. 0.0505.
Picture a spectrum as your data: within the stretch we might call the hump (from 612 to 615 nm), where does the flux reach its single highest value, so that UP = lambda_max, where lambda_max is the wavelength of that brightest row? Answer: 614.0 nm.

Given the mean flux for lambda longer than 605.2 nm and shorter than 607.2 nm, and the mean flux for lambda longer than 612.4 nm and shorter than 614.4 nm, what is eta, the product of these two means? 543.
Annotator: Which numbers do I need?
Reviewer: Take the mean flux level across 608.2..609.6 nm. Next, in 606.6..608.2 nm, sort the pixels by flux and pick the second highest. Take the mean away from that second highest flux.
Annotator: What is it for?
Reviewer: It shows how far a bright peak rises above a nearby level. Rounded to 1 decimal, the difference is 1.0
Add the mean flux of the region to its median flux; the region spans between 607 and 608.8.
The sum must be 49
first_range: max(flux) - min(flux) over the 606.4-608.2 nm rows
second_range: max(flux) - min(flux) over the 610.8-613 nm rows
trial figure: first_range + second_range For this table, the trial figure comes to 13.4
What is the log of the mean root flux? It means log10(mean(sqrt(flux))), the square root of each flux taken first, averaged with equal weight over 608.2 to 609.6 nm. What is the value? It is 0.690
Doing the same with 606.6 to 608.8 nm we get 0.696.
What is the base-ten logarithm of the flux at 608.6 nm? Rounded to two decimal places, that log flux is 1.37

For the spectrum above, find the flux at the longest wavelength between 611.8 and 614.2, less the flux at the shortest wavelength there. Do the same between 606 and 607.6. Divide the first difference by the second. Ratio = 0.8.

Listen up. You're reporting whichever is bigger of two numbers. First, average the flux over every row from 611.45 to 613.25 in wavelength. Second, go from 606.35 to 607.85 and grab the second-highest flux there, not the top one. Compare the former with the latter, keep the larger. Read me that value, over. 25.0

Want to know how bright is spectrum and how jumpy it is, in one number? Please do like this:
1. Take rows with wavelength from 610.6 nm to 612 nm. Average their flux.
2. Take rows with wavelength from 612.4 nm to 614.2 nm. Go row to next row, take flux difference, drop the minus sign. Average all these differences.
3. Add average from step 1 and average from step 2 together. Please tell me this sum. 26.6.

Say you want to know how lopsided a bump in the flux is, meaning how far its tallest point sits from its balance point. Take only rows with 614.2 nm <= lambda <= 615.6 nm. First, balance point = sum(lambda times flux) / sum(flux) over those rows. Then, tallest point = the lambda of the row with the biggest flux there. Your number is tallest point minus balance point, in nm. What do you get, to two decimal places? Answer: 0.30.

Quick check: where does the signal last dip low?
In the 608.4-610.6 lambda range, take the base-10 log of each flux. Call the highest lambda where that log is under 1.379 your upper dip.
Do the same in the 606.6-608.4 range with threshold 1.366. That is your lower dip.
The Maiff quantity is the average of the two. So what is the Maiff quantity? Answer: 608.90 nm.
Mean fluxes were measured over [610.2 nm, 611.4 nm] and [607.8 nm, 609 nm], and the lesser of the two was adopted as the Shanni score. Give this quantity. 23.4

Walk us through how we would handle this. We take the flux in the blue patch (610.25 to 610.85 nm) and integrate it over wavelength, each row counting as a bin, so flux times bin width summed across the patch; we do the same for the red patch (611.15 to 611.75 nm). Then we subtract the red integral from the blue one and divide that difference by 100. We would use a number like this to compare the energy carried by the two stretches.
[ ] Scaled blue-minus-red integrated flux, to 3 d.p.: 0.008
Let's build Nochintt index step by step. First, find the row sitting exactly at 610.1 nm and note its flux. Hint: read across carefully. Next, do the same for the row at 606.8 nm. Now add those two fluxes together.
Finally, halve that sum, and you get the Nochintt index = 24.5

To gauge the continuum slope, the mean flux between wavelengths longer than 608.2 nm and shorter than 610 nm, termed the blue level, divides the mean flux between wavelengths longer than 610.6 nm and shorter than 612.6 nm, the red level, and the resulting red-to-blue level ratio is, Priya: 0.961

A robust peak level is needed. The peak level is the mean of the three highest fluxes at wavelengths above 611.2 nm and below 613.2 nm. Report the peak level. 23.3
